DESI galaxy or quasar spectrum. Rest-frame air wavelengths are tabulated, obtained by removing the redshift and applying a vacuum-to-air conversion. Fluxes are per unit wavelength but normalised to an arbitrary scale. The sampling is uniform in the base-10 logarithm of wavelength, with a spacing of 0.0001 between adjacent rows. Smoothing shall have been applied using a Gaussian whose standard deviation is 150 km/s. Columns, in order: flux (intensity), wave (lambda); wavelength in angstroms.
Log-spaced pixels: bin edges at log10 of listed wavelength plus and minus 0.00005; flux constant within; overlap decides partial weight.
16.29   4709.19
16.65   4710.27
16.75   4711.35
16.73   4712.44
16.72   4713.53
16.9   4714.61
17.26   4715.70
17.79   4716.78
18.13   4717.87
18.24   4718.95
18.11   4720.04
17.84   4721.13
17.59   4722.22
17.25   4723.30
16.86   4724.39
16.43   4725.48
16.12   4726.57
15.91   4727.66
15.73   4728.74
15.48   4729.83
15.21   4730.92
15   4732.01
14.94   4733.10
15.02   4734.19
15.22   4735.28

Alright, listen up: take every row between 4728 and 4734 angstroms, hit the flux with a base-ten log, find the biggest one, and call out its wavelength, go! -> 4728.74 angstroms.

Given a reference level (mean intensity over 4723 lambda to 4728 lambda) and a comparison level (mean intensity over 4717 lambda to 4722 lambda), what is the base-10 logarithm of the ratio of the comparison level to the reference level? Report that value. 0.04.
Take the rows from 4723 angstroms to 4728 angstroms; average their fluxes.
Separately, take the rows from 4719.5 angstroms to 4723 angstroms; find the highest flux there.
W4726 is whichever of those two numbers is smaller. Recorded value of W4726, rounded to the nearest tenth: 16.5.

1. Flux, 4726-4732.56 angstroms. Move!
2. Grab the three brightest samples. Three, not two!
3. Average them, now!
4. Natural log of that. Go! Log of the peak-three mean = 2.77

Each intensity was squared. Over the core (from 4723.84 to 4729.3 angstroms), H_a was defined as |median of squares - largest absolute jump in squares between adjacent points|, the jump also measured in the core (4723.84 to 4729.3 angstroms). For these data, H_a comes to 246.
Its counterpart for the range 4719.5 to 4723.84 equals 302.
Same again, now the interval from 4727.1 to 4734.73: 223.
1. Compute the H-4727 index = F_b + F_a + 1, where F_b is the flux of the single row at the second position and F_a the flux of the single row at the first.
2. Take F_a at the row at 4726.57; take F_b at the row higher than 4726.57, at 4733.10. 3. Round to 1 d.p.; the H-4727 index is 32.1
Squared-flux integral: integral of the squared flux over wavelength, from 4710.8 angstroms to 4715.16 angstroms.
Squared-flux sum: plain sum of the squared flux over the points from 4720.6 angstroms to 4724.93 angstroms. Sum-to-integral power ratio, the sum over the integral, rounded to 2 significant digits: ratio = 0.99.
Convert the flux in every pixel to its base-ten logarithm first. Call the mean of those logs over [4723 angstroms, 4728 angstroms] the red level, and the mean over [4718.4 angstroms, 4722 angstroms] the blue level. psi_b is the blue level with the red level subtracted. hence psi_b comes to 0.039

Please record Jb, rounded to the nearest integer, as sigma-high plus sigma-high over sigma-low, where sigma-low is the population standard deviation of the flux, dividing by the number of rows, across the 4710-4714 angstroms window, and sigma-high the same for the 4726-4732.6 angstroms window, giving 11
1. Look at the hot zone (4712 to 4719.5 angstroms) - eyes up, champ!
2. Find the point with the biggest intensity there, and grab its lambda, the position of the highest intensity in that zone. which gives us 4718.95 angstroms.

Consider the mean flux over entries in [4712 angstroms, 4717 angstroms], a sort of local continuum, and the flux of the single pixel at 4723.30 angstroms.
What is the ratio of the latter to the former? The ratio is 1.01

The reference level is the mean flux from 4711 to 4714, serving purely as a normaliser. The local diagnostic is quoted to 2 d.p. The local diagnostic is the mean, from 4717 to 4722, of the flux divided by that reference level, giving 1.08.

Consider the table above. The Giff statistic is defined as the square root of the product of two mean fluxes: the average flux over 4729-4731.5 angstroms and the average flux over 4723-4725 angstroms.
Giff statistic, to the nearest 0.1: 16.2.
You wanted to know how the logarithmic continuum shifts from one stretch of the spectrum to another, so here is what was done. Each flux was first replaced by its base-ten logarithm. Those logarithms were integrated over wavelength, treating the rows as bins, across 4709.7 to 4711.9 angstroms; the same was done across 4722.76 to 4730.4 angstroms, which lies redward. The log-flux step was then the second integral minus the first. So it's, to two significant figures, 6.6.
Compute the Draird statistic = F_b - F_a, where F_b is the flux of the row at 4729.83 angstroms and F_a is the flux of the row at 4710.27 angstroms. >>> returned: -1.2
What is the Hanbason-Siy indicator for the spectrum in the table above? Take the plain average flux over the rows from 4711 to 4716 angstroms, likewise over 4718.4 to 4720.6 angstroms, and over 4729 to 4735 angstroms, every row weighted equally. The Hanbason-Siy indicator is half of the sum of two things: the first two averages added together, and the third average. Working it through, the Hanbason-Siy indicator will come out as 25.1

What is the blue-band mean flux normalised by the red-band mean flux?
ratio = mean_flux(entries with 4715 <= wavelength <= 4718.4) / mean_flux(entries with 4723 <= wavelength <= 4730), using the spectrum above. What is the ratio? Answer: 1.09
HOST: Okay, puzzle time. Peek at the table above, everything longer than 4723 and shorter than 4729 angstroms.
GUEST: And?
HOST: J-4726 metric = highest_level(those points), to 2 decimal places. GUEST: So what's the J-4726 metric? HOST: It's 17.25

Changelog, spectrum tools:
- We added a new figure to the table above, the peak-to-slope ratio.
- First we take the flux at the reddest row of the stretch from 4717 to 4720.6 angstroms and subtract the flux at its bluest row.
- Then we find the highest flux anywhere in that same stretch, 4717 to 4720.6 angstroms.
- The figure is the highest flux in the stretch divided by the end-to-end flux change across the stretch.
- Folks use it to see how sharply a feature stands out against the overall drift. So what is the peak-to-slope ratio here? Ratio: -912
